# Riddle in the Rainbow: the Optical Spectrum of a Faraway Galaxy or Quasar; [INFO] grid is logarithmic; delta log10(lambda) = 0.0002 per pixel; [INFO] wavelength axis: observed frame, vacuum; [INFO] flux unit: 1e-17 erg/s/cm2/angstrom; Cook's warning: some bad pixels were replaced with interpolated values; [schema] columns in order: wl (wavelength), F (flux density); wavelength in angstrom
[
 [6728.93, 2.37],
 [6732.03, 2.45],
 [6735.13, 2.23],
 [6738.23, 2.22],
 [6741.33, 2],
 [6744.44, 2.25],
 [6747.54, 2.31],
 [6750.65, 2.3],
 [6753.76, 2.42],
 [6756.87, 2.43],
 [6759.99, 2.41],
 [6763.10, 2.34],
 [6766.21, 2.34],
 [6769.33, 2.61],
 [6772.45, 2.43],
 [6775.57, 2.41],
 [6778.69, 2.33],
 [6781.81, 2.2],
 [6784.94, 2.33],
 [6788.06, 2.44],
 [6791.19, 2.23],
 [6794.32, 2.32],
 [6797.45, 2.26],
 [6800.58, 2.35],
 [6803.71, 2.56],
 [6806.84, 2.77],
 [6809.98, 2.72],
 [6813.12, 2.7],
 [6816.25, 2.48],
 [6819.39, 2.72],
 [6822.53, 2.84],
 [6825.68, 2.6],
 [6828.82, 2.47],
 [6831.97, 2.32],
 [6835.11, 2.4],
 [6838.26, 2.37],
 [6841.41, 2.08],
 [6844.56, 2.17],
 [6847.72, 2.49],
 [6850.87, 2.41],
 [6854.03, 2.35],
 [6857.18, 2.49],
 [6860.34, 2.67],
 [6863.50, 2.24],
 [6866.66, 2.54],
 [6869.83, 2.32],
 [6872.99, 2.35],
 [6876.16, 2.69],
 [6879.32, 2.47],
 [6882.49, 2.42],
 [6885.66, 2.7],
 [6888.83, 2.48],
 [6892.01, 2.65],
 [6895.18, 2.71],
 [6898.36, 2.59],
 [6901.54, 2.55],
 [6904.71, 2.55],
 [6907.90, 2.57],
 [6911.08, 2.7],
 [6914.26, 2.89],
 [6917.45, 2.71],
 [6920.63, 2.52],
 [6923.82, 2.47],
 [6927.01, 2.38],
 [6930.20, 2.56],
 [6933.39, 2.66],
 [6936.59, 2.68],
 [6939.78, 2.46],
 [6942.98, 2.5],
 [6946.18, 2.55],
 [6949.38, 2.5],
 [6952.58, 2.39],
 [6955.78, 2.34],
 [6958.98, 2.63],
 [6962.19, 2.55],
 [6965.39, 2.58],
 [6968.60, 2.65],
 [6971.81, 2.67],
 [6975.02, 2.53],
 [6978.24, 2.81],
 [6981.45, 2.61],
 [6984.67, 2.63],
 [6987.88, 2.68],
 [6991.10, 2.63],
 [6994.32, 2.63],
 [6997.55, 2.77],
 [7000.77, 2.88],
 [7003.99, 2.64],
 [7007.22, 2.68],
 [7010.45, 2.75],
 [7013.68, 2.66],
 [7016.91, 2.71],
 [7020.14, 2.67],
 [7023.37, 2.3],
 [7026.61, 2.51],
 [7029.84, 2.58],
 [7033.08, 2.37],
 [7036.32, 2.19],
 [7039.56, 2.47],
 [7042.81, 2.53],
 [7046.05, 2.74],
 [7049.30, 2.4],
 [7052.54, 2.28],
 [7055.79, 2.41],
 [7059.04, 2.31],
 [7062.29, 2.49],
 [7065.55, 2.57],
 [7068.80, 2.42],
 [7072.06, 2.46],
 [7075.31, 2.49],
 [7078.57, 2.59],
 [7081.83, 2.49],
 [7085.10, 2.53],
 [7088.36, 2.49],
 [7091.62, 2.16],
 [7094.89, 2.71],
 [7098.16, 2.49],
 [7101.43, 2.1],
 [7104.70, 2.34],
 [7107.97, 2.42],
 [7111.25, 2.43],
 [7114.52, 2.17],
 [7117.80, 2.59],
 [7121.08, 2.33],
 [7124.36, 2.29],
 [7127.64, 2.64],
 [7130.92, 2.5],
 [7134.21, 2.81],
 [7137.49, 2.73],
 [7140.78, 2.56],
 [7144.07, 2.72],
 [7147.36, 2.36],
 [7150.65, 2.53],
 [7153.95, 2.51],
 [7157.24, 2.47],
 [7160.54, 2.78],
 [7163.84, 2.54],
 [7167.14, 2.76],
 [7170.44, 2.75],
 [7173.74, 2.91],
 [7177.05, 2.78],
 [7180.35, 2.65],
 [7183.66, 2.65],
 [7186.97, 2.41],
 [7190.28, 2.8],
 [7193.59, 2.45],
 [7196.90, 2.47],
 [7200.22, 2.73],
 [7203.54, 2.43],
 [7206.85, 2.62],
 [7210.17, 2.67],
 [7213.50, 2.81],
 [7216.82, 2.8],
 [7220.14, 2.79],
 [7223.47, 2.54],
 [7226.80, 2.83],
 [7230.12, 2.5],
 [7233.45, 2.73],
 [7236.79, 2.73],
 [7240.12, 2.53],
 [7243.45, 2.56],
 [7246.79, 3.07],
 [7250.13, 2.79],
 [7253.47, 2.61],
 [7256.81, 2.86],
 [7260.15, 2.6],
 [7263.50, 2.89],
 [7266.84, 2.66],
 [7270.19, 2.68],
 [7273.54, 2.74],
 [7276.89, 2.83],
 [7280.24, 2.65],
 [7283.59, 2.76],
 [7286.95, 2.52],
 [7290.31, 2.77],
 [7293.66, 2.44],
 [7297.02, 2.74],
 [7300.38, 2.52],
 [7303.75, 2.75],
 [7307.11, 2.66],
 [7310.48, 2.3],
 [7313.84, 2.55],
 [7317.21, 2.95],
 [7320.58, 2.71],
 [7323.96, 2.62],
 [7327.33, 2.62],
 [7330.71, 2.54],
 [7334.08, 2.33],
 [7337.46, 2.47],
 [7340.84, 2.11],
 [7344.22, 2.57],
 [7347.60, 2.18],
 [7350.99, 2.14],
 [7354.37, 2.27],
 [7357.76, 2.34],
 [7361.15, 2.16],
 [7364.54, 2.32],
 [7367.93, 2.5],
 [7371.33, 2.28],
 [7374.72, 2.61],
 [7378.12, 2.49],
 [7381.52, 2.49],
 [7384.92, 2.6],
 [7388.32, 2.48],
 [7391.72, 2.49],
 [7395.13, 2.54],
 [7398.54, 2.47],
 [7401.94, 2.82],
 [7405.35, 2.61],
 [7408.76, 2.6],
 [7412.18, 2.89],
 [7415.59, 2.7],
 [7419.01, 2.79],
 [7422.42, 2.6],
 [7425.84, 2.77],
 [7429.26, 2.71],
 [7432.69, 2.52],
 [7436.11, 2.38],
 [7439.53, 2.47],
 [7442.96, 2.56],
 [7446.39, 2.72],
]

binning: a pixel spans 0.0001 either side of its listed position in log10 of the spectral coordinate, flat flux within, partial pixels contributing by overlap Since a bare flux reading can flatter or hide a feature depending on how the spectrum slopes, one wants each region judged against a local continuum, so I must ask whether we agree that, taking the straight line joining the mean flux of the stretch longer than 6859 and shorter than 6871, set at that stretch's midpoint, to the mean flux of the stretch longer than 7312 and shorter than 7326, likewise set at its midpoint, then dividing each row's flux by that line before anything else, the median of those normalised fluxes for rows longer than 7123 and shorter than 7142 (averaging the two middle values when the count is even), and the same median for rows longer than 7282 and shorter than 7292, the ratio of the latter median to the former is 1.03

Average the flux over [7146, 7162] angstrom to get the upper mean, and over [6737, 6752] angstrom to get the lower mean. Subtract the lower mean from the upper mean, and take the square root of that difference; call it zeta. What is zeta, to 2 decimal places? 0.56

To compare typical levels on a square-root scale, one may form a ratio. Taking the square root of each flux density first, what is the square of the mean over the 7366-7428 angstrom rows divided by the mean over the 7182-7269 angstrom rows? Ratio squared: 0.97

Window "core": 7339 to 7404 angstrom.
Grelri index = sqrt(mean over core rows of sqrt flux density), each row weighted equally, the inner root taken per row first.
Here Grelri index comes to 1.25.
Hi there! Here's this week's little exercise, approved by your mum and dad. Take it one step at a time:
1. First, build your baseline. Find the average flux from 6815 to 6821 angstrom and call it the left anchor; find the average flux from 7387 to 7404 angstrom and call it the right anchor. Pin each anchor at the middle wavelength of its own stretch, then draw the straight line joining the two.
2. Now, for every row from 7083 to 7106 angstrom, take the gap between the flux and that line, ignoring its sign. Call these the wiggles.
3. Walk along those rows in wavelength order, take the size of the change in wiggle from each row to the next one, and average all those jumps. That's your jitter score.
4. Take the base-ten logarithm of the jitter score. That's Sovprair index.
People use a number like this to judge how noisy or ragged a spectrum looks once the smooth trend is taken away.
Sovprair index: -0.65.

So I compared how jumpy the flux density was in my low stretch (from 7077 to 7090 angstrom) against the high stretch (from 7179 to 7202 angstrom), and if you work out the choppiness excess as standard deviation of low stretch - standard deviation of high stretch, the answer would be -0.10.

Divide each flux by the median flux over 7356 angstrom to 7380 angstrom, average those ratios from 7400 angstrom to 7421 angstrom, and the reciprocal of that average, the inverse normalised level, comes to 0.86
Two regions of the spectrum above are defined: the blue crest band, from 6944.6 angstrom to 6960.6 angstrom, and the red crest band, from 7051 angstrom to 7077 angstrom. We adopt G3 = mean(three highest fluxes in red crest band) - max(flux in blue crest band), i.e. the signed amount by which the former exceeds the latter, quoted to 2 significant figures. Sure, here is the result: -0.11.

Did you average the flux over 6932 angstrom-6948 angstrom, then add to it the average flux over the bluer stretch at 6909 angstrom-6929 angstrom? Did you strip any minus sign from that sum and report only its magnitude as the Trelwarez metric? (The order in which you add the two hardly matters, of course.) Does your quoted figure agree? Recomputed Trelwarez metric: 5.18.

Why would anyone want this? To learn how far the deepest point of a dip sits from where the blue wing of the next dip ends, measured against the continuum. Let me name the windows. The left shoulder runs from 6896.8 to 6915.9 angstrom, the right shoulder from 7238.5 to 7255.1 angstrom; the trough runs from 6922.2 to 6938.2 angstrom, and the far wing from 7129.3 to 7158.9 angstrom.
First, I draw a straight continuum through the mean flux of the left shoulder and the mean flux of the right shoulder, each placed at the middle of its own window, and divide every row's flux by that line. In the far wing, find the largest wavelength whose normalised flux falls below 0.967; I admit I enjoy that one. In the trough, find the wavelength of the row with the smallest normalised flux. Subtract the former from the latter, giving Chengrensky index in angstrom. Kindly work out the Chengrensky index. -230.2 angstrom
